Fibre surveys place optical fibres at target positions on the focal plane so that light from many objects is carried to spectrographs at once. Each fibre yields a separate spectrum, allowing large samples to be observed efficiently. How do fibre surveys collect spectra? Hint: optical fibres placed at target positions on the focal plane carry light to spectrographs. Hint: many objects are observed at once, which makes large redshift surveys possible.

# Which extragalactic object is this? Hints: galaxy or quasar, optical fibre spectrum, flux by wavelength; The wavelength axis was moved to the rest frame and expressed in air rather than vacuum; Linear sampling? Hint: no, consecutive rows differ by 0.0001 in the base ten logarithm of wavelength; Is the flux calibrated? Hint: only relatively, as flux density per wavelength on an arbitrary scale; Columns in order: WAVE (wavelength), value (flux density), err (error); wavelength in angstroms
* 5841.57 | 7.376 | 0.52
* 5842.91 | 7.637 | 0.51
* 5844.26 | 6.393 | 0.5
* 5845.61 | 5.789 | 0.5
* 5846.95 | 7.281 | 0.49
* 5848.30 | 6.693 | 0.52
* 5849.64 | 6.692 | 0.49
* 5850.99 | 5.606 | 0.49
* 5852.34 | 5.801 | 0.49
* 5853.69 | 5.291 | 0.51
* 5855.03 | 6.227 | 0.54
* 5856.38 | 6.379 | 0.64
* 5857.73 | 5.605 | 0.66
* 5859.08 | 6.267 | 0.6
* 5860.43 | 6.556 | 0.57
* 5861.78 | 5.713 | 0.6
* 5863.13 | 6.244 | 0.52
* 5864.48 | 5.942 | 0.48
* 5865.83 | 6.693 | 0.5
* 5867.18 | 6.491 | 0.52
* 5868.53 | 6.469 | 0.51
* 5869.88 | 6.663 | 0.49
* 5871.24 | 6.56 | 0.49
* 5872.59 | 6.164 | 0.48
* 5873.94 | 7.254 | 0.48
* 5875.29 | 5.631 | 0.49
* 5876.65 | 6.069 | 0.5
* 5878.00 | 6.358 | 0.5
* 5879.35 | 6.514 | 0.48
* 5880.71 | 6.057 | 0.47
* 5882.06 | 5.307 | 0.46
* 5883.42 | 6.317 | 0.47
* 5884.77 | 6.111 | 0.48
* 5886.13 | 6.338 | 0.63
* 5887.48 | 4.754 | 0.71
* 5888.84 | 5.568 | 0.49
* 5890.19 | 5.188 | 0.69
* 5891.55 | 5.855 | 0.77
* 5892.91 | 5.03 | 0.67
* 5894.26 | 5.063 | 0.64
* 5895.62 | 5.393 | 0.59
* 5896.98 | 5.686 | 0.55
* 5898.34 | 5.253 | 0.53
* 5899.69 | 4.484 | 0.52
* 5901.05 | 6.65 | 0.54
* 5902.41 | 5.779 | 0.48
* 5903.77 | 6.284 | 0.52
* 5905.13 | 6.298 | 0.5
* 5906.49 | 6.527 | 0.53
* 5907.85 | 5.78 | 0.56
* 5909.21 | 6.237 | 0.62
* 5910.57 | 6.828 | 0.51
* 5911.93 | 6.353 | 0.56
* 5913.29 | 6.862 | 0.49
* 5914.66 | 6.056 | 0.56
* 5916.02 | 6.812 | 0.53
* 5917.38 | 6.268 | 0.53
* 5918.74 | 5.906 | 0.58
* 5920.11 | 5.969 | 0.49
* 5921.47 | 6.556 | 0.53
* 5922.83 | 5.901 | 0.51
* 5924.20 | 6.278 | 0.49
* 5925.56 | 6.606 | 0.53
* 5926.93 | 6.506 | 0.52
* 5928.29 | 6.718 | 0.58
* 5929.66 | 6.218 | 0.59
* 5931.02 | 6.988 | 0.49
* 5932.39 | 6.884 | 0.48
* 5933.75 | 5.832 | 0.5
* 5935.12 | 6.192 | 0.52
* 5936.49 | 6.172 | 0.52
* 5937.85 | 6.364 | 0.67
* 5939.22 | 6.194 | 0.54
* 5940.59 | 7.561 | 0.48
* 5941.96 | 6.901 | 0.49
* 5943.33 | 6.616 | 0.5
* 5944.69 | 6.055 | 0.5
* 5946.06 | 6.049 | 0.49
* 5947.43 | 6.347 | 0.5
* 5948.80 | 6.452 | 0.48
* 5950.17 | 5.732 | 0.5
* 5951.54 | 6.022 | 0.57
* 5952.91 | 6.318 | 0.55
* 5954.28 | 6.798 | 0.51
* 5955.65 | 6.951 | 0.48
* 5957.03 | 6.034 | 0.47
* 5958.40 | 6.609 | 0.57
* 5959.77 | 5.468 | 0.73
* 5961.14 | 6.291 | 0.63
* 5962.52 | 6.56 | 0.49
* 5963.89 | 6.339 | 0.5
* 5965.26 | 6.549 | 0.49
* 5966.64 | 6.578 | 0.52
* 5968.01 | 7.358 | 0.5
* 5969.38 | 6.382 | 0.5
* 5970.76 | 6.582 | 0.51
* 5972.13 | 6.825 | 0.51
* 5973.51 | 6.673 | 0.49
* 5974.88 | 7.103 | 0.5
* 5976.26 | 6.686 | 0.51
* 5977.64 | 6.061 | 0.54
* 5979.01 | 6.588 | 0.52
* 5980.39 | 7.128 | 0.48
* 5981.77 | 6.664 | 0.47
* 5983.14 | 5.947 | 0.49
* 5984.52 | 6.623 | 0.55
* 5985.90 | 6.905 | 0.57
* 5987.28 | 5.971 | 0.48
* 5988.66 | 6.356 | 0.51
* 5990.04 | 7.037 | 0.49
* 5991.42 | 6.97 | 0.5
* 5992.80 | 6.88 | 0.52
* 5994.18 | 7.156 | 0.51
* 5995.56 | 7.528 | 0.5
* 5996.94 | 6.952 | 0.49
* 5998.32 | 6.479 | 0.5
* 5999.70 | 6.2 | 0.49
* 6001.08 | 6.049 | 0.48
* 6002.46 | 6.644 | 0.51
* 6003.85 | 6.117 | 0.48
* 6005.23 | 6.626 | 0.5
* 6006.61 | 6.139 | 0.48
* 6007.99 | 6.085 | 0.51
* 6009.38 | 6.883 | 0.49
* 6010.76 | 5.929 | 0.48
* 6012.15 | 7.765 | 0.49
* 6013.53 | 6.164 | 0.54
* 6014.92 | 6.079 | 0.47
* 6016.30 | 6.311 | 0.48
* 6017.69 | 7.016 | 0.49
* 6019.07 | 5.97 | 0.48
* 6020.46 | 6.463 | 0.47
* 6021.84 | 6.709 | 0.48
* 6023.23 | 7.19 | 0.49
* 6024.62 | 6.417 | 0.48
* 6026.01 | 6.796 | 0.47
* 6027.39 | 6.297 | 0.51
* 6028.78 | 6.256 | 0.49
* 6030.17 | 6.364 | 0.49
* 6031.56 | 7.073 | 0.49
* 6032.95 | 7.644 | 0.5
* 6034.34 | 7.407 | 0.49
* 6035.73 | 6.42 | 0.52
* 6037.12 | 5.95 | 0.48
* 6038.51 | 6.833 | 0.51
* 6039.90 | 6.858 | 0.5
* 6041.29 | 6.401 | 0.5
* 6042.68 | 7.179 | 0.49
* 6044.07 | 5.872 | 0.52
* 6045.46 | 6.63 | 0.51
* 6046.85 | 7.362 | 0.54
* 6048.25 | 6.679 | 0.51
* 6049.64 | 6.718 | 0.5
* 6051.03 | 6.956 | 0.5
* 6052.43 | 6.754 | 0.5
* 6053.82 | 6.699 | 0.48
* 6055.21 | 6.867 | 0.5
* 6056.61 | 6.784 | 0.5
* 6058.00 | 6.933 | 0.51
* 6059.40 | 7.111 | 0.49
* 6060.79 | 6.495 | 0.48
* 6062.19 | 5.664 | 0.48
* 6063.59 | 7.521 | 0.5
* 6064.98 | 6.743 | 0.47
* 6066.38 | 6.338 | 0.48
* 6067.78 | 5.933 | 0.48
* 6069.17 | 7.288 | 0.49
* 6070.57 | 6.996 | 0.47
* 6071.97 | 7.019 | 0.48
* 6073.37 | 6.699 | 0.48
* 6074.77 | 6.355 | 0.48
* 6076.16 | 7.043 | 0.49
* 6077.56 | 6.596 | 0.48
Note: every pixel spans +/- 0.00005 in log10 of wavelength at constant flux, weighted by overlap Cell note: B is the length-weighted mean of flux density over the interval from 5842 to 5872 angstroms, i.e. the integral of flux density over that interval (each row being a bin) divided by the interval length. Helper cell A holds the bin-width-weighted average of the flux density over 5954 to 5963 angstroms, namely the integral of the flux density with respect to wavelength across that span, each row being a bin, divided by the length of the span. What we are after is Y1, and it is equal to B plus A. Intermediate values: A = 6.36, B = 6.33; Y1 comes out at 12.7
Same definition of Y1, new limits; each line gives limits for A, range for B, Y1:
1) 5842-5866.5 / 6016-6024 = 12.9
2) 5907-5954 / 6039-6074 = 13.1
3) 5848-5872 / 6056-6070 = 12.9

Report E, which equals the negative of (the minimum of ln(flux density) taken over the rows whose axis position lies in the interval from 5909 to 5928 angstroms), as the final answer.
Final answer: -1.775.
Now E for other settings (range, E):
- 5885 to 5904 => -1.501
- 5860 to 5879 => -1.728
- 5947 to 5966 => -1.699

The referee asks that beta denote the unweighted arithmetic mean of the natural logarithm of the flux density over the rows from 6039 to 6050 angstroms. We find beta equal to 1.90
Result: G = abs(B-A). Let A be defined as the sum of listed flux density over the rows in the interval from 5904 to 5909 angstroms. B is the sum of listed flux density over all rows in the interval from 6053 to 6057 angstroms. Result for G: 1.7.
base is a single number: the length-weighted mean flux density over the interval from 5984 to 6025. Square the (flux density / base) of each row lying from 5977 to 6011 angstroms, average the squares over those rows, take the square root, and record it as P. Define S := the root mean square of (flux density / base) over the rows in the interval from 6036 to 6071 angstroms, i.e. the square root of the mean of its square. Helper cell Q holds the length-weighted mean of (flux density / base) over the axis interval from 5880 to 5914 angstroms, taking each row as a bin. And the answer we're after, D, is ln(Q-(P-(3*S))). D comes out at 1.08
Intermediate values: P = 1.00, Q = 0.89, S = 1.02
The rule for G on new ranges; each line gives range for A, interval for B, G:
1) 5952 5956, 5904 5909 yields 1.5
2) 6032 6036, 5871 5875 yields 1.5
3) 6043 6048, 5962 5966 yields 0.4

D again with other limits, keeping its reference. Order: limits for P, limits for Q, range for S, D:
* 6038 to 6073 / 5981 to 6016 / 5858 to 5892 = 1.02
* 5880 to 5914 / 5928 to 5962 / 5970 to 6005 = 1.13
